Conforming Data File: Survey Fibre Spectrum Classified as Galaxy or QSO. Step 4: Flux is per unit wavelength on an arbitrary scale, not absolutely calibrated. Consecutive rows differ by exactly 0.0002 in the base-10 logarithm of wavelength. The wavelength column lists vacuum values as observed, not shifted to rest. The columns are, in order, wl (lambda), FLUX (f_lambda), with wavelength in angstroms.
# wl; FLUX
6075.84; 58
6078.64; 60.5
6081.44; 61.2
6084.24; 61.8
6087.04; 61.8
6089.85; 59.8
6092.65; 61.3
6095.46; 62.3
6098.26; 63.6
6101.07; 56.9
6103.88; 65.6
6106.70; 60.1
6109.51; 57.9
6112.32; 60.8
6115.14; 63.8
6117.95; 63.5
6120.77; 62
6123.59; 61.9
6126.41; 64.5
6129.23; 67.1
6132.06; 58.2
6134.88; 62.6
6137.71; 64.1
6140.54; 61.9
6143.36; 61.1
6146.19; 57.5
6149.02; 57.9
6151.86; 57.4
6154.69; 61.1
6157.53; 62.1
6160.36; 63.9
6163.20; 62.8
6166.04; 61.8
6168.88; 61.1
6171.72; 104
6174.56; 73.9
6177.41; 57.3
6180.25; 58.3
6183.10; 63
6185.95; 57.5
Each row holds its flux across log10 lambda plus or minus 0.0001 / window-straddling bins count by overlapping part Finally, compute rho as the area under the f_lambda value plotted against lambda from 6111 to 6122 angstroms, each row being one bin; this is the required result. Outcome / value 688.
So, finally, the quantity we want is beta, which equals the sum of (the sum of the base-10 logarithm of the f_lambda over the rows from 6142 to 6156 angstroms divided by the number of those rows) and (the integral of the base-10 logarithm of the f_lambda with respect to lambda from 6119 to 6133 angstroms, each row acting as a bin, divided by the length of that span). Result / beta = 3.57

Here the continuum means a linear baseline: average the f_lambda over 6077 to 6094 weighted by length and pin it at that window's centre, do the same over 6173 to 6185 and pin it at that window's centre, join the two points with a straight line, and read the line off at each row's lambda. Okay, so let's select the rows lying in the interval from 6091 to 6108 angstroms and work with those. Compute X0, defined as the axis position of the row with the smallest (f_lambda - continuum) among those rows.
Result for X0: 6101.07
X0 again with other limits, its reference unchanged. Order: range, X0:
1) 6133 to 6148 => 6146.19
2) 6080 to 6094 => 6089.85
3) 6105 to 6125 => 6109.51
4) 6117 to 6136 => 6132.06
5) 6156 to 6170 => 6168.88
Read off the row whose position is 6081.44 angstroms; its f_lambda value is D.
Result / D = 61.2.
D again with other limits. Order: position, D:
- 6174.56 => 73.9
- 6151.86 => 57.4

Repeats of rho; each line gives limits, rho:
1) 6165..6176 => 832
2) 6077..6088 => 674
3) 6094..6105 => 682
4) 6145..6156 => 643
